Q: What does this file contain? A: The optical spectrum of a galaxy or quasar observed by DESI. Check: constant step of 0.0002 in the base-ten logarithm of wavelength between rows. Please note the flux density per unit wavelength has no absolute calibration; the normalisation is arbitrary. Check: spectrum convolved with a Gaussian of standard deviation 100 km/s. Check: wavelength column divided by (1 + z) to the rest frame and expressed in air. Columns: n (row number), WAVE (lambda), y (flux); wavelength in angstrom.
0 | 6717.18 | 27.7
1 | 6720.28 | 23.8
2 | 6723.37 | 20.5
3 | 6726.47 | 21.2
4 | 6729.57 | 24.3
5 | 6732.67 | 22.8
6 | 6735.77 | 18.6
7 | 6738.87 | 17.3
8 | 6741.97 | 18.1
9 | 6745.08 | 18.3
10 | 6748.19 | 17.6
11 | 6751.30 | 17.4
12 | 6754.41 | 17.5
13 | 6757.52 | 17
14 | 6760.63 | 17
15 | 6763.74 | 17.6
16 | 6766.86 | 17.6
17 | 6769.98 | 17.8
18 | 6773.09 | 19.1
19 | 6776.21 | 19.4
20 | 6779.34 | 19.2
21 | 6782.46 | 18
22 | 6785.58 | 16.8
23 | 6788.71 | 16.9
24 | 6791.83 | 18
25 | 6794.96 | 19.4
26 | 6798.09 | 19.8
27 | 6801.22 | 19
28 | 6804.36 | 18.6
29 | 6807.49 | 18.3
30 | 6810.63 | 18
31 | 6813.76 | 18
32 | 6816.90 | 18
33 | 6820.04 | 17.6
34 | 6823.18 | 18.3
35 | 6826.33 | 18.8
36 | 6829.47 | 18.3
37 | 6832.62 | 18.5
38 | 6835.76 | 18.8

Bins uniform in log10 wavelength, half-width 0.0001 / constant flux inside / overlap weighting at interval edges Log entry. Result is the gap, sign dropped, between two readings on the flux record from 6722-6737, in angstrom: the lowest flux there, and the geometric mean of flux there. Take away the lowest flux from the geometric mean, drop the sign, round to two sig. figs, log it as 2.8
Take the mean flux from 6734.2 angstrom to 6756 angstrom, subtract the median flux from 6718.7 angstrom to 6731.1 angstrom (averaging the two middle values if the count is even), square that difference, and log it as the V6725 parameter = 21.8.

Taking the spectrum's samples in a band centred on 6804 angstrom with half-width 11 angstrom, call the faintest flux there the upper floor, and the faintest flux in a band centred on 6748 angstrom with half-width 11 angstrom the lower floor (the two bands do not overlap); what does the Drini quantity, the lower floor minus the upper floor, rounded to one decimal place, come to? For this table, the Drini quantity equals -1.0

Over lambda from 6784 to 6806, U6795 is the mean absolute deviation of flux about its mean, 1.0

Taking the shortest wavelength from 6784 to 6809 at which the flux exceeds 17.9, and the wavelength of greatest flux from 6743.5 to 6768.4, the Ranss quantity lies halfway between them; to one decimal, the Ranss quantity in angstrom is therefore 6768.5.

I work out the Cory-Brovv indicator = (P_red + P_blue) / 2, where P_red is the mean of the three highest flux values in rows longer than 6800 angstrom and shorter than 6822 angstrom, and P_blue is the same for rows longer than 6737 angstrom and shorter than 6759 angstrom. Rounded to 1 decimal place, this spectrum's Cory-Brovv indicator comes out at 18.3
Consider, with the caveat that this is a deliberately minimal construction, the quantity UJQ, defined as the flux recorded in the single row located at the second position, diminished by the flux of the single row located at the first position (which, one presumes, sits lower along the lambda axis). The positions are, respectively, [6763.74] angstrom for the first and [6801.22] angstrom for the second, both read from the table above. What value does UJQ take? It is 1.4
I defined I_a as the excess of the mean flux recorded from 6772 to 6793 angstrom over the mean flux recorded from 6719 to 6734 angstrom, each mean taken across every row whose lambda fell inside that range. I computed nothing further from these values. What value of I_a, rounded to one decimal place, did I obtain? -4.3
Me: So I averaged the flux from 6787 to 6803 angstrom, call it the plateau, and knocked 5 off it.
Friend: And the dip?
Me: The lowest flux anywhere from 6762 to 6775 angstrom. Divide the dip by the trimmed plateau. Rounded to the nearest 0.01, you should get 1.29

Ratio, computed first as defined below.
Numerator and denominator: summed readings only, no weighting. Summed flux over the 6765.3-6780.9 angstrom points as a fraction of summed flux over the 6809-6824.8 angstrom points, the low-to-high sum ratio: 1.04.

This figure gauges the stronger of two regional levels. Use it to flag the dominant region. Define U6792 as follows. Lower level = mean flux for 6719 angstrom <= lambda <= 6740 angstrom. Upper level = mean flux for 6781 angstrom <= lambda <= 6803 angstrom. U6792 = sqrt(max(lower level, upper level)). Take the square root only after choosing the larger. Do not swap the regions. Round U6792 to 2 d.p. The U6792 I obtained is 4.61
